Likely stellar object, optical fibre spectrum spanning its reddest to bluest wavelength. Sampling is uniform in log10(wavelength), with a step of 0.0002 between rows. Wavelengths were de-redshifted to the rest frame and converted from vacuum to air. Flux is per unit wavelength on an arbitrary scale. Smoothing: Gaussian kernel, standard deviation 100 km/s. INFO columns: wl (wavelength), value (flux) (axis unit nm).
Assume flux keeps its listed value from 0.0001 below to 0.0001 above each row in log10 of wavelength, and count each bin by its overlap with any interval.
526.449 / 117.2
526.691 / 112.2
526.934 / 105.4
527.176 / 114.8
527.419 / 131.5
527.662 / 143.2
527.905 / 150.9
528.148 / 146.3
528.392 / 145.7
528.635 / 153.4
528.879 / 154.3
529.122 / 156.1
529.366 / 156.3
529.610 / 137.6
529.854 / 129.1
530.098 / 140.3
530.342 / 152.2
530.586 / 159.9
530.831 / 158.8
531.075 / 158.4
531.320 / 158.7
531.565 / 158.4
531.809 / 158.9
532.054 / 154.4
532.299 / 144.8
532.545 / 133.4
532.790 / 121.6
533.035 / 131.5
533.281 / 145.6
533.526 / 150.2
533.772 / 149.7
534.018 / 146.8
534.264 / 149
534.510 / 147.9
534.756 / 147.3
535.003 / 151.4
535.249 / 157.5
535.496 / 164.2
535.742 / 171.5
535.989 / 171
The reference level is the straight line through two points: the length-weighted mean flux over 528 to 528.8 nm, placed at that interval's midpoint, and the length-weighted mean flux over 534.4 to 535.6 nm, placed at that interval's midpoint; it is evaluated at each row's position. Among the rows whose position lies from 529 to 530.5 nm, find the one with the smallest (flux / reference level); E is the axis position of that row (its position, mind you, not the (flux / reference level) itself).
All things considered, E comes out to 529.854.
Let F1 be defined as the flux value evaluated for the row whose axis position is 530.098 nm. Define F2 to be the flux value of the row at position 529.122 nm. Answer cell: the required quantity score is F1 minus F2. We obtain -16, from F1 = 140.3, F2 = 156.1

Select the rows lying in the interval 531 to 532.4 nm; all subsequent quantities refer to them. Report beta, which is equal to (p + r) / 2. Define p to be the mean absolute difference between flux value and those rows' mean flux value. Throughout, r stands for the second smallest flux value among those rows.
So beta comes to 79.2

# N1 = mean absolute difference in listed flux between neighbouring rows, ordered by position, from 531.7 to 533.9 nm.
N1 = 8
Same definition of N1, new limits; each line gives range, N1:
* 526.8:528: 11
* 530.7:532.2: 1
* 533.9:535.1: 2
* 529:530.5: 10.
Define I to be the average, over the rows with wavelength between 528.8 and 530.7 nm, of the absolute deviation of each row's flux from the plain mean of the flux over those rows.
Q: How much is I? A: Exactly 9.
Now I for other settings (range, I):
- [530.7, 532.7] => 7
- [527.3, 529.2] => 6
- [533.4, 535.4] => 2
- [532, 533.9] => 9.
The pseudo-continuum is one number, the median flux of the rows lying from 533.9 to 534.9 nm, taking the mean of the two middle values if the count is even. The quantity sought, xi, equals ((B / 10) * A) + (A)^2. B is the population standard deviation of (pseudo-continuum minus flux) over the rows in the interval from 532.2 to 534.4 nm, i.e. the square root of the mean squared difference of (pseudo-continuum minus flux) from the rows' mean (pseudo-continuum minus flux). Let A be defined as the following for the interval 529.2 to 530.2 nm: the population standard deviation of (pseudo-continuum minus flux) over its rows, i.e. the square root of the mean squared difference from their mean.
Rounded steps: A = 9.8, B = 9.5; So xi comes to 106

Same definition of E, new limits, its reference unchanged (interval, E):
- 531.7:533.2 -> 532.790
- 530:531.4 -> 530.098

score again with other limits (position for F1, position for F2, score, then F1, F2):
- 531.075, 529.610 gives 21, 158.4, 137.6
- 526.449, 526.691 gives 5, 117.2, 112.2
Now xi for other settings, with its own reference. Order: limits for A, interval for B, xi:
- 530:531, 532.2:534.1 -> 68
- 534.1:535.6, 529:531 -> 44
